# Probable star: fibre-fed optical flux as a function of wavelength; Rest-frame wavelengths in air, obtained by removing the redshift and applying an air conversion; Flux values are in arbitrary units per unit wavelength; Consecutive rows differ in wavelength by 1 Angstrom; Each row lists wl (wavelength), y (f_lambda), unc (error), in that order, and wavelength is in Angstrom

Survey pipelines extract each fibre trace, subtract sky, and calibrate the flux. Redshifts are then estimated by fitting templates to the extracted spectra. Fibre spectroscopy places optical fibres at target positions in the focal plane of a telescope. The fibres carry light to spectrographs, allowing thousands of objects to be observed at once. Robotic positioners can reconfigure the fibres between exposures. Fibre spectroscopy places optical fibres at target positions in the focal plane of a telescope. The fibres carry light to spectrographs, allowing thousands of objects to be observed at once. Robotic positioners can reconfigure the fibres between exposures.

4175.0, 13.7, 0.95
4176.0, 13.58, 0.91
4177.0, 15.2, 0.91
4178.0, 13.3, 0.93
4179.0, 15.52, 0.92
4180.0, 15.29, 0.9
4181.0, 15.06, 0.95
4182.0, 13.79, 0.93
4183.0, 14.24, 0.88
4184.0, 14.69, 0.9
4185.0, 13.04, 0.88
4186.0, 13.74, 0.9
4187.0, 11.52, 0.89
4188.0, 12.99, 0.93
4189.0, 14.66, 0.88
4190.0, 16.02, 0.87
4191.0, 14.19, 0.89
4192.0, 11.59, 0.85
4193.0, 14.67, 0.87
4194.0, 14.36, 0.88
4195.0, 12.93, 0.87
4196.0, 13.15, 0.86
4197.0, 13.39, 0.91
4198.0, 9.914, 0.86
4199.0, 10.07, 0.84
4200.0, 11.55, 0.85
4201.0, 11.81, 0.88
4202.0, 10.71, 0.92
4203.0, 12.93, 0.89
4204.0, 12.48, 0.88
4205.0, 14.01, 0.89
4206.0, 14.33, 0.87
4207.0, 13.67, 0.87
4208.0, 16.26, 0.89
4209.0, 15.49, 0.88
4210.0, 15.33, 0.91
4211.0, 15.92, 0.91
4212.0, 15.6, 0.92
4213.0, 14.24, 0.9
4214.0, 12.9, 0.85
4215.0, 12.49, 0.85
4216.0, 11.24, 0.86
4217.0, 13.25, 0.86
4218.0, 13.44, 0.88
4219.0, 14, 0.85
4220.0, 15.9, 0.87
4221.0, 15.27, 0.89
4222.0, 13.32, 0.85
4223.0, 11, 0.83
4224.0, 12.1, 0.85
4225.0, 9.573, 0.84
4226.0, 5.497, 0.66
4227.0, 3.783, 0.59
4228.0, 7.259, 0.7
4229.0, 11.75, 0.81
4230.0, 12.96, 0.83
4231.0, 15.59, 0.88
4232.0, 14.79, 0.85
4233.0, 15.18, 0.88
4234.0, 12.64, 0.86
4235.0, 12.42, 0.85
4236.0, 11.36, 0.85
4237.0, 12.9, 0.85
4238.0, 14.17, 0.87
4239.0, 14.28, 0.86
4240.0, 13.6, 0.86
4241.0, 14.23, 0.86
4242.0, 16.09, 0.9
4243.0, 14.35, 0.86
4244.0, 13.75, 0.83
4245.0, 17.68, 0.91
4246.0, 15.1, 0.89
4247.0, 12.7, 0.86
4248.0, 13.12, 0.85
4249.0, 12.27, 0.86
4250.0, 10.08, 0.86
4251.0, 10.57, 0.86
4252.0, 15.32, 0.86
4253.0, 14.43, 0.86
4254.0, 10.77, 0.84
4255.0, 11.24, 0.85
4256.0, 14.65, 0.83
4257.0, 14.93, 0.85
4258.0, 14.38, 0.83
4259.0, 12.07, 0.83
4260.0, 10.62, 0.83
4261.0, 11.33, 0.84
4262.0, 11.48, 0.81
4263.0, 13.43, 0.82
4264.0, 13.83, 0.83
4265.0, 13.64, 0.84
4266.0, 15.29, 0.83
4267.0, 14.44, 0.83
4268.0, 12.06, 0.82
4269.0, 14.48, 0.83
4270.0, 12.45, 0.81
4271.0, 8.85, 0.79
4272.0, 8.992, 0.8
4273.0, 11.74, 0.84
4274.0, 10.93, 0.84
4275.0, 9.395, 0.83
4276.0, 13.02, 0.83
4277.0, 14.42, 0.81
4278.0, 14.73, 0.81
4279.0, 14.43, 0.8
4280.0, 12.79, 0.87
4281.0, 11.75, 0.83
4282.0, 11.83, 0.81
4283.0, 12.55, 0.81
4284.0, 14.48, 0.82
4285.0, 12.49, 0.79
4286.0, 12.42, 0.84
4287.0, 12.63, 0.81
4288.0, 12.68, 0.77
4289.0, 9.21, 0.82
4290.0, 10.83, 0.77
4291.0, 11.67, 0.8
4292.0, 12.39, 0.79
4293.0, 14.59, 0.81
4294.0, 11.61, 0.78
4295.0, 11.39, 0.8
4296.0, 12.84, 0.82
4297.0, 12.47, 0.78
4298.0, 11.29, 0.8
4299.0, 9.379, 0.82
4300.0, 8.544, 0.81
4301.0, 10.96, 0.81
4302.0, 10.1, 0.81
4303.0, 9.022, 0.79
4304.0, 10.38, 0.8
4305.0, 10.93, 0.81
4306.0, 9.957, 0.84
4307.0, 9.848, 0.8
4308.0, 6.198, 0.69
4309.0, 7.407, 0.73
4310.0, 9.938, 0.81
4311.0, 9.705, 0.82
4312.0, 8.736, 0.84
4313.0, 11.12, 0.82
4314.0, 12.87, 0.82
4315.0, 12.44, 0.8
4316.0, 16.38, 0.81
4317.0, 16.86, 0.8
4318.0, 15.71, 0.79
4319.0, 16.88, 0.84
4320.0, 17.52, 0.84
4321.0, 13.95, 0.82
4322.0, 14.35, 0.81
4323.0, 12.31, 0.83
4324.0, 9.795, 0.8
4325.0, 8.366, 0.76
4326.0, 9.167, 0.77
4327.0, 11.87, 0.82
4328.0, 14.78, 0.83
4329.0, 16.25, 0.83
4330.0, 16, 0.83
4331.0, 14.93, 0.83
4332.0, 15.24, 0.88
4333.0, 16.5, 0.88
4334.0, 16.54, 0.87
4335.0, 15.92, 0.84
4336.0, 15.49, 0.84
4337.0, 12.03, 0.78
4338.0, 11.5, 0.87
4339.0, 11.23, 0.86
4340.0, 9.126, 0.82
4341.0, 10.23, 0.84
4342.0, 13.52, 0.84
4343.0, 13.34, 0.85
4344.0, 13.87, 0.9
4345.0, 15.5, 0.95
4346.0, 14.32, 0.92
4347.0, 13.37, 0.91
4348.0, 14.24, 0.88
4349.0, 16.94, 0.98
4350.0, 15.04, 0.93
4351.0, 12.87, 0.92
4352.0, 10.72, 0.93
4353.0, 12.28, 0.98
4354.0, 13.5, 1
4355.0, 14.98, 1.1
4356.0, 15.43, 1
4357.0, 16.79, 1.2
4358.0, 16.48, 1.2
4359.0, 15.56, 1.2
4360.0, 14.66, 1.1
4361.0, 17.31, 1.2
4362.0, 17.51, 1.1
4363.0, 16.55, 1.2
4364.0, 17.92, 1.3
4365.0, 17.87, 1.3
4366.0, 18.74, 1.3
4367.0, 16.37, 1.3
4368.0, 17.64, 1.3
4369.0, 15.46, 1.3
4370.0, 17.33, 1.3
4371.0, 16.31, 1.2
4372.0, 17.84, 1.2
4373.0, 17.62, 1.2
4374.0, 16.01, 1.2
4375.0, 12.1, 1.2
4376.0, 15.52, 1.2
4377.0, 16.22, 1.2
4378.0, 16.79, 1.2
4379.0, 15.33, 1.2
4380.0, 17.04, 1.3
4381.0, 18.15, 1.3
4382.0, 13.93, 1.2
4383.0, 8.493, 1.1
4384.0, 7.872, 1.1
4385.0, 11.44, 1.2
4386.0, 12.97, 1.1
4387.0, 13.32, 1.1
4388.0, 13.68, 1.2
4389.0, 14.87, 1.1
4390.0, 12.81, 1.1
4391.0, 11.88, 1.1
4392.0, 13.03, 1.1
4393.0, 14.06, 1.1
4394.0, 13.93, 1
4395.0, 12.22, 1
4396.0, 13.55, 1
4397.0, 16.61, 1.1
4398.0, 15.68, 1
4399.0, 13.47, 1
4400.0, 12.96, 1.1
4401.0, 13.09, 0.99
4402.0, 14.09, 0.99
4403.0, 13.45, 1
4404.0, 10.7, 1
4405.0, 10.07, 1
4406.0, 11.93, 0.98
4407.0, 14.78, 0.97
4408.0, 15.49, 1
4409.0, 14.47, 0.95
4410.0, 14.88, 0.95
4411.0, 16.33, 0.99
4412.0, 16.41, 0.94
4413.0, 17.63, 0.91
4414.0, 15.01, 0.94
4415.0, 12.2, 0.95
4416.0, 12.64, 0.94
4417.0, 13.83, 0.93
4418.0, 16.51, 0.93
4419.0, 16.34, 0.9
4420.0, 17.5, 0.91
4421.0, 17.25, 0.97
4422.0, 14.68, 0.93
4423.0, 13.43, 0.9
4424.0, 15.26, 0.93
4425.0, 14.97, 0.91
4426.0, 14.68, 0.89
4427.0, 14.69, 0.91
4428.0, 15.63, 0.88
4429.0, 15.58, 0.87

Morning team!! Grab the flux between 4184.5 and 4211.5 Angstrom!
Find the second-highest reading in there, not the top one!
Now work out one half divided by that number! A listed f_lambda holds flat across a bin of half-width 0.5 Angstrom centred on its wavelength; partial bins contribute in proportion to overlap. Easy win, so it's 0.0312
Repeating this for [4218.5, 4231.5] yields 0.0321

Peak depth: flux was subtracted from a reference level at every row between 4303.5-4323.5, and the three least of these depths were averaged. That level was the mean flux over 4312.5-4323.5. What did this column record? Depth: -2.51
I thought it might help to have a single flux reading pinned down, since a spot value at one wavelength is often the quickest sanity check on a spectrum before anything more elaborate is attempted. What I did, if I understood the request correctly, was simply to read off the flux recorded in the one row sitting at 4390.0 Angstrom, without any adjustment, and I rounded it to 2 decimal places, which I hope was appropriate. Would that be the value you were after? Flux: 12.81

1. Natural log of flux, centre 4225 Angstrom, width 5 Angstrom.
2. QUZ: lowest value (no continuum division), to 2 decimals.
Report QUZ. 1.33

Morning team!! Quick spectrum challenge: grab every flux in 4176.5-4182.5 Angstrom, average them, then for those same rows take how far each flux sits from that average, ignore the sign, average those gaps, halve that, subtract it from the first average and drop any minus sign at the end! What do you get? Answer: 14.3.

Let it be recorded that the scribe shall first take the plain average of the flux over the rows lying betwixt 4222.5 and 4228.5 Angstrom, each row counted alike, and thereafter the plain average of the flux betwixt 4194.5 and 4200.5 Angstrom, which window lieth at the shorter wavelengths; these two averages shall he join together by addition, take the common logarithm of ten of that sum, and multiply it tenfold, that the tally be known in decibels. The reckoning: 13.0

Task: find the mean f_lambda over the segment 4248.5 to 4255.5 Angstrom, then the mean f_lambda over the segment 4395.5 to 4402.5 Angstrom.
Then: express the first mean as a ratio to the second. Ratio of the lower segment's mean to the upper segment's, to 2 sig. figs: 0.85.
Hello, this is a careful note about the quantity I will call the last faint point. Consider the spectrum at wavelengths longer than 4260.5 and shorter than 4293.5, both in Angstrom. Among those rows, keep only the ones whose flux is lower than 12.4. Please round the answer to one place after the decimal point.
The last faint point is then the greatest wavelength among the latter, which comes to 4292.0 Angstrom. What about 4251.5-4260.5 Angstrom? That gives 4260.0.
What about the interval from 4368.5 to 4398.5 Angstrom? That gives 4395.0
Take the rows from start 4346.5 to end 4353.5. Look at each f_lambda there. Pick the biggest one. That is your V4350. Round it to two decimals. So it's 16.94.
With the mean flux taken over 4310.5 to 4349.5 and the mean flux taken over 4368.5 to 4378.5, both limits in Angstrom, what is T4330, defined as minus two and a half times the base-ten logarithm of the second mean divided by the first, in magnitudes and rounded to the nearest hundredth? -0.19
